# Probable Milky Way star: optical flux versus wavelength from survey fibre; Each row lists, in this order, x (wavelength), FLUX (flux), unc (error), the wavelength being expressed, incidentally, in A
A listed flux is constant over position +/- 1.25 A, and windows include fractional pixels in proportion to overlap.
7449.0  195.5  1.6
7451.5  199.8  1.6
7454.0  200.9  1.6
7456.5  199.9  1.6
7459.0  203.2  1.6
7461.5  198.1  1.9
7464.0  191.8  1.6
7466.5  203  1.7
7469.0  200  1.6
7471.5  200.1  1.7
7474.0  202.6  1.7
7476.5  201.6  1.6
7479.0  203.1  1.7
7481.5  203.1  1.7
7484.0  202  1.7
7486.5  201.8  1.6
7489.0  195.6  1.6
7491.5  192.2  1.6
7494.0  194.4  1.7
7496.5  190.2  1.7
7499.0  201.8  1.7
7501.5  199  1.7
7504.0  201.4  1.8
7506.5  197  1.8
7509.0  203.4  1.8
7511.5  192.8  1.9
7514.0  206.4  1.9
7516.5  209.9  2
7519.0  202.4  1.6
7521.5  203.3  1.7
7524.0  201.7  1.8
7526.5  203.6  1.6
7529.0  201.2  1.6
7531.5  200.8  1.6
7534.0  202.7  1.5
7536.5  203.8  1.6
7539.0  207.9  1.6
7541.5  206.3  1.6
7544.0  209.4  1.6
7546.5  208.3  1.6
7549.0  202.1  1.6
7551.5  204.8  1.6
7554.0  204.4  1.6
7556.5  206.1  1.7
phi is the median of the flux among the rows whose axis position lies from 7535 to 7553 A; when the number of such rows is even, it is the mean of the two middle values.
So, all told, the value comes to 206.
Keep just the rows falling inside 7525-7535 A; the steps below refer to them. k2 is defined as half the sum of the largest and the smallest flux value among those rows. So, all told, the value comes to 202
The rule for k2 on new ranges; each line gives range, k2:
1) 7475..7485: 202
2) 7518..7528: 203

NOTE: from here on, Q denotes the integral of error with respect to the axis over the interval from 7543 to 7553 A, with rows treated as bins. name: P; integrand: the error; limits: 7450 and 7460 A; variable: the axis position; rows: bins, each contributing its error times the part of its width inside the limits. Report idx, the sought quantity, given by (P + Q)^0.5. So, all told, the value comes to 5.66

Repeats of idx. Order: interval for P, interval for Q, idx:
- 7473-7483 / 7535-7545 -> 5.72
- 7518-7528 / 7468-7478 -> 5.77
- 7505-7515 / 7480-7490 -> 5.92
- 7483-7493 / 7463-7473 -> 5.72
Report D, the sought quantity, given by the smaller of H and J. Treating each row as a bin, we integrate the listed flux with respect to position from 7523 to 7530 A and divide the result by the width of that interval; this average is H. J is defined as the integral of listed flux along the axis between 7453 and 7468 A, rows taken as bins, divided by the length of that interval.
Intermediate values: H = 202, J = 199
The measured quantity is 199.5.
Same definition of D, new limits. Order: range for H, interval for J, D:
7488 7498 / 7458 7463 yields 193.3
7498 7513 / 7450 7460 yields 199.3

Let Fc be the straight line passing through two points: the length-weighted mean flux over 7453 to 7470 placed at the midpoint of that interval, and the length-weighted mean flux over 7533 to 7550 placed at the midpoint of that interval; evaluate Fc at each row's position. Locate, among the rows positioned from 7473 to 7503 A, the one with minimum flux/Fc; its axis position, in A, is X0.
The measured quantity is 7496.5 A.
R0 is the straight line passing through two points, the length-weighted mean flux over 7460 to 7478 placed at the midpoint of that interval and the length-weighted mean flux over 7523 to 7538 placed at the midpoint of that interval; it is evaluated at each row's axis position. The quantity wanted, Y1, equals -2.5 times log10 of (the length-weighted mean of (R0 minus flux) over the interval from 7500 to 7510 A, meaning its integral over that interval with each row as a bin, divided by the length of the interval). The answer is -0.1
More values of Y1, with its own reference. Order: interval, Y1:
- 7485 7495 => -1.6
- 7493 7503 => -1.6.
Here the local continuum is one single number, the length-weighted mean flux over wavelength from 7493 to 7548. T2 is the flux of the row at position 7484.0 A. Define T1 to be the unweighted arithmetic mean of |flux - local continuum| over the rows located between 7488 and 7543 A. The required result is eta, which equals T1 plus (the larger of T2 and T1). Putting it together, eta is 205.9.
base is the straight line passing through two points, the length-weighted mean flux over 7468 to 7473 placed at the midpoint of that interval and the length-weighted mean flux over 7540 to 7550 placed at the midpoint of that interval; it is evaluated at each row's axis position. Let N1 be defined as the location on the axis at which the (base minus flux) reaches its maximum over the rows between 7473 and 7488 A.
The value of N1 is 7486.5 A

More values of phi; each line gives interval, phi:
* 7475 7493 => 202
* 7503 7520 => 202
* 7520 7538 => 203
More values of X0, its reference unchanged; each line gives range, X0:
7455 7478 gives 7464.0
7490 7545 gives 7496.5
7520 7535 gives 7531.5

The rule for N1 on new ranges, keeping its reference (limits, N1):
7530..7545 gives 7531.5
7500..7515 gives 7511.5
